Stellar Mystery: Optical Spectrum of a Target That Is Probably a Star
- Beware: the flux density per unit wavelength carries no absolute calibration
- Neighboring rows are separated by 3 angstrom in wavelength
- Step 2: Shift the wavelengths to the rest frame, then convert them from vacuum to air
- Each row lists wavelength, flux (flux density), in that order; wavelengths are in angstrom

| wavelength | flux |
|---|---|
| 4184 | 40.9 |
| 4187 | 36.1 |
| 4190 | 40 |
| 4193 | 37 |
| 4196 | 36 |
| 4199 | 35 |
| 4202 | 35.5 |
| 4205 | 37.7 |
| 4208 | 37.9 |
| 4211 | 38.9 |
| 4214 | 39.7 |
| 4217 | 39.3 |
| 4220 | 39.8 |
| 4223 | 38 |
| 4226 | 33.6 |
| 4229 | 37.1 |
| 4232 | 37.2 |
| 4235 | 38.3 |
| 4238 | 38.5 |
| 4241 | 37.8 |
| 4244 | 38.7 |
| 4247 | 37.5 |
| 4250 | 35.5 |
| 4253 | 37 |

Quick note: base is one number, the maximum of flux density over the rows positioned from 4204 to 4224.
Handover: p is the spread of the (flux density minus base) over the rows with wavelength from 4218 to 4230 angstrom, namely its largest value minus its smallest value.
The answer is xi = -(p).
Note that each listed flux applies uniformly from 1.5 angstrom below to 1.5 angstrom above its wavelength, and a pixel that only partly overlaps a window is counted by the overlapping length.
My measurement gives -6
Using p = 6.2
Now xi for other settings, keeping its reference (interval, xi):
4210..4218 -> -1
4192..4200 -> -2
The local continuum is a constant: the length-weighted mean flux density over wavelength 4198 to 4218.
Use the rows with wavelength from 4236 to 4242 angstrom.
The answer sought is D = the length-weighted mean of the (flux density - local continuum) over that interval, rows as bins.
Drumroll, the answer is 0.4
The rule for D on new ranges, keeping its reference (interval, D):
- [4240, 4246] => 0.5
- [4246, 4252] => -1.3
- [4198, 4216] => -0.2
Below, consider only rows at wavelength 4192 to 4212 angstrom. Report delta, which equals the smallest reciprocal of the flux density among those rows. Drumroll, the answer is 0.0257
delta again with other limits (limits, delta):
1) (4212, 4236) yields 0.0251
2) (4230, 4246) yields 0.0258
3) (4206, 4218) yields 0.0252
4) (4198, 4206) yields 0.0265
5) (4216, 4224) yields 0.0251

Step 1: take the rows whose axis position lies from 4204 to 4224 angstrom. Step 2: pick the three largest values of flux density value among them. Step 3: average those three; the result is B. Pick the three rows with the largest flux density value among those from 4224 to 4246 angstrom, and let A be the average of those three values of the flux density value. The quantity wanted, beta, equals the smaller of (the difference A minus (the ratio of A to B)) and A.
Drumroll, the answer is 37.5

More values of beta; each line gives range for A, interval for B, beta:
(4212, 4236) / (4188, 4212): 38.6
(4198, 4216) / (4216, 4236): 37.8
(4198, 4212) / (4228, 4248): 37.2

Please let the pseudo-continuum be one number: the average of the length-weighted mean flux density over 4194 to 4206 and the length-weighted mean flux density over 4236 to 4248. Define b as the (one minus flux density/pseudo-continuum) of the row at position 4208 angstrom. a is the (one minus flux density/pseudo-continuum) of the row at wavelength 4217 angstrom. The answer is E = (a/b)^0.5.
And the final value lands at 1.7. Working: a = -0.06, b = -0.02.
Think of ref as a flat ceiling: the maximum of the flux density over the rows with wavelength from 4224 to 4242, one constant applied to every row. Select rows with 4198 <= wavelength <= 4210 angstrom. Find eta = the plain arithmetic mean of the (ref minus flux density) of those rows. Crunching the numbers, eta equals 2.0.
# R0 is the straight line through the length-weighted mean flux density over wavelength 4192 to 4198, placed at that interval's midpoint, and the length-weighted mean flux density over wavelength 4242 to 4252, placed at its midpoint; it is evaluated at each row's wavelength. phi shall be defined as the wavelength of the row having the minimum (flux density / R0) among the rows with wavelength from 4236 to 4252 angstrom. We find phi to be 4250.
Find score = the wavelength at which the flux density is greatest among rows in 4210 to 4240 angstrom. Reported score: 4220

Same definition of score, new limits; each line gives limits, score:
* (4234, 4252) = 4244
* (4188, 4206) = 4190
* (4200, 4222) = 4220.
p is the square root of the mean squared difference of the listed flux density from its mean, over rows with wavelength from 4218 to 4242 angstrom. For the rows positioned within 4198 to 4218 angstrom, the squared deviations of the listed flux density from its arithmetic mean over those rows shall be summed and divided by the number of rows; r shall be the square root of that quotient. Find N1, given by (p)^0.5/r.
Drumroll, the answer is 0.76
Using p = 1.69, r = 1.7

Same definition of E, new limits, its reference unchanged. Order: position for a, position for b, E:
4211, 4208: 1.5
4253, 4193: 1.0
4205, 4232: 2.4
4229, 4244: 0.1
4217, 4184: 0.8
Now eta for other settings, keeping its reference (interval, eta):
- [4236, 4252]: 0.9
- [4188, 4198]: 0.8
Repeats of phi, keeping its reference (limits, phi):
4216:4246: 4226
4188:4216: 4199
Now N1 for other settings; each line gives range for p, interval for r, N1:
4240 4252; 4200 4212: 0.87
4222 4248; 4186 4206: 0.77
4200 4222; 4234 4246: 3.55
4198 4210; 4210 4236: 0.63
